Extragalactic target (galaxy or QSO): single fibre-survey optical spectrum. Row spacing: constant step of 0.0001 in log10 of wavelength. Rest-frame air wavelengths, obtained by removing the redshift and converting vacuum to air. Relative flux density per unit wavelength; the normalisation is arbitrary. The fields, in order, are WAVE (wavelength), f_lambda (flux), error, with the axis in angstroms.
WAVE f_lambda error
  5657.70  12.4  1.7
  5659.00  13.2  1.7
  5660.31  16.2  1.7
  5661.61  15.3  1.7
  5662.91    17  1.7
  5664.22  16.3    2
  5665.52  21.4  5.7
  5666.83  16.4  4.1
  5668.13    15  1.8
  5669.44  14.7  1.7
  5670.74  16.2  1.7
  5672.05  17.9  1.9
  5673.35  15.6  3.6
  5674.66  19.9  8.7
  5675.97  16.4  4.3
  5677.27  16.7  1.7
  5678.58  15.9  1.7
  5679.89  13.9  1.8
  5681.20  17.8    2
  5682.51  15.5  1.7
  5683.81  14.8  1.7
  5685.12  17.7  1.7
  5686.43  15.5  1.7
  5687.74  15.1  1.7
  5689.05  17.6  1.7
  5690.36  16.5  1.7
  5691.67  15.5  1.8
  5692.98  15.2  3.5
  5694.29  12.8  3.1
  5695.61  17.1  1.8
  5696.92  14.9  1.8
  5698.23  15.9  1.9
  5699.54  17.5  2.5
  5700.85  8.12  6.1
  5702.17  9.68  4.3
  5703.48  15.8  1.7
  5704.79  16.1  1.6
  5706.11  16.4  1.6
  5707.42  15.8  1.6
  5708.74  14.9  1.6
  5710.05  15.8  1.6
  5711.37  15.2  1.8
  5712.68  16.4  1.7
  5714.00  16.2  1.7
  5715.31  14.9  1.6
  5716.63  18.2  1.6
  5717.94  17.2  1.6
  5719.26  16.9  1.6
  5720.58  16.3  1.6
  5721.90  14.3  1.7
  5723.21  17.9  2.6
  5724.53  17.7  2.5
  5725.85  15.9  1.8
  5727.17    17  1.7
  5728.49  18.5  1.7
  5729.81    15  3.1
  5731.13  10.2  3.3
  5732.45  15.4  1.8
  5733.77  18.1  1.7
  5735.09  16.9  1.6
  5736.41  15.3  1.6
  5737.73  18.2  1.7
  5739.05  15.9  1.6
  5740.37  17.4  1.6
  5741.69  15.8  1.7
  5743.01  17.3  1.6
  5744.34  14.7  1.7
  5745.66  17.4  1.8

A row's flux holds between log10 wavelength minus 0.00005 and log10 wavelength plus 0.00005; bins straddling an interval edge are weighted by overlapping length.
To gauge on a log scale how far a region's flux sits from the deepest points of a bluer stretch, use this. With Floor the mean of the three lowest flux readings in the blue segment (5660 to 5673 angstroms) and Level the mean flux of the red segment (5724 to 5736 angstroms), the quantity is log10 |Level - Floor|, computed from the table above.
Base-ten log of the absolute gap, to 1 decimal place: 0.0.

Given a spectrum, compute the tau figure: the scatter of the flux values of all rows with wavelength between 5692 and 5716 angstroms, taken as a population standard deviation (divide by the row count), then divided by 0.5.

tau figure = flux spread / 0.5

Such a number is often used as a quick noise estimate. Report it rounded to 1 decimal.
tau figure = 4.7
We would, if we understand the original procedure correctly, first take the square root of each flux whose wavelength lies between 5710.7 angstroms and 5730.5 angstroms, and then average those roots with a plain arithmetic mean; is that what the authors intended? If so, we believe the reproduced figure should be 4.06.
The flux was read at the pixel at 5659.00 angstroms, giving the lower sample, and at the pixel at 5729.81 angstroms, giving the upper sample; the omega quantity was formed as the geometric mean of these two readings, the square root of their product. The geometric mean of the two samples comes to 14.1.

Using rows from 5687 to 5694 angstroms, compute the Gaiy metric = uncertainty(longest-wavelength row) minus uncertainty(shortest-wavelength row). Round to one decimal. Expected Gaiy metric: 1.8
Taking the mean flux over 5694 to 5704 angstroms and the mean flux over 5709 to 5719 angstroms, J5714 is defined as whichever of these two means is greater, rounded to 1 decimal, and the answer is 16.3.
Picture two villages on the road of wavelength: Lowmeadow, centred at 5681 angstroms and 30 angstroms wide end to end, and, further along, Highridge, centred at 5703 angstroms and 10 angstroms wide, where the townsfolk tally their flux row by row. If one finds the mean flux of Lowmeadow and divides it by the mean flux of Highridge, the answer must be 1.12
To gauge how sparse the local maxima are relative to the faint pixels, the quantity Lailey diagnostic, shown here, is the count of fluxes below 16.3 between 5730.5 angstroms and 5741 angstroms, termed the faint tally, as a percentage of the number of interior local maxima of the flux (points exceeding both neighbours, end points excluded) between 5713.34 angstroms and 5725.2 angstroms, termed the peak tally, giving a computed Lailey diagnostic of 200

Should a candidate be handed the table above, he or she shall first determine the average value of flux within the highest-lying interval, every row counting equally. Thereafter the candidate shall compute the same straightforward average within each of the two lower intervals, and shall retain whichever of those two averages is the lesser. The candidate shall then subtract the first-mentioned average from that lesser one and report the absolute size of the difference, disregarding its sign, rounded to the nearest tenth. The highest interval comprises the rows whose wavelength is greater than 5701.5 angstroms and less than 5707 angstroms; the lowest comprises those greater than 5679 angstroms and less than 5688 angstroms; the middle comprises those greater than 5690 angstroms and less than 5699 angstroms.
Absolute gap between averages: 0.9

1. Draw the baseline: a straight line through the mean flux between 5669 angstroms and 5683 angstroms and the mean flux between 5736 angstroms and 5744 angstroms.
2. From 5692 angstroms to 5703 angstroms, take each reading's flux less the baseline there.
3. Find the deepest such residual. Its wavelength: 5700.85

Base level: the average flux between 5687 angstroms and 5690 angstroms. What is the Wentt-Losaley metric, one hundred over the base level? 6.12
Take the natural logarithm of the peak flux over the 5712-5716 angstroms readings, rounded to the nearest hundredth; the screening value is 2.80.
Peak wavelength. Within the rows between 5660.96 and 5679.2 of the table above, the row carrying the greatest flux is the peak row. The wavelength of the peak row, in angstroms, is 5665.52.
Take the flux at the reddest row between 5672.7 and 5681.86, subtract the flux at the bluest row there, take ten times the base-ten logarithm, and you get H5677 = 3.4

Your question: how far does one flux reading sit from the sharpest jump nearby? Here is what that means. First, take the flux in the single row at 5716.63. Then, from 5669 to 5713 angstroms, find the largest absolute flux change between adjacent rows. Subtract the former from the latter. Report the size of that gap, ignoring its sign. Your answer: 8.8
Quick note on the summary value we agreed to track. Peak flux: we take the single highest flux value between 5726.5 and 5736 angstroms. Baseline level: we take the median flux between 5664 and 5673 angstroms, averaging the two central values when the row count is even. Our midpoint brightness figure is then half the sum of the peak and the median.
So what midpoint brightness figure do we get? 17.4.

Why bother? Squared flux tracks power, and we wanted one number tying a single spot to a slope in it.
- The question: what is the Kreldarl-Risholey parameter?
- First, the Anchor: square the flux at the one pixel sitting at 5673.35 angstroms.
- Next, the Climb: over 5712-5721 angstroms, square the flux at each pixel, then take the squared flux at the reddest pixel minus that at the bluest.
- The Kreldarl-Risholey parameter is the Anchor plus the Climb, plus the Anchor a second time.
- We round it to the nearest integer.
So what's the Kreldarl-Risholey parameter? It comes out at 483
